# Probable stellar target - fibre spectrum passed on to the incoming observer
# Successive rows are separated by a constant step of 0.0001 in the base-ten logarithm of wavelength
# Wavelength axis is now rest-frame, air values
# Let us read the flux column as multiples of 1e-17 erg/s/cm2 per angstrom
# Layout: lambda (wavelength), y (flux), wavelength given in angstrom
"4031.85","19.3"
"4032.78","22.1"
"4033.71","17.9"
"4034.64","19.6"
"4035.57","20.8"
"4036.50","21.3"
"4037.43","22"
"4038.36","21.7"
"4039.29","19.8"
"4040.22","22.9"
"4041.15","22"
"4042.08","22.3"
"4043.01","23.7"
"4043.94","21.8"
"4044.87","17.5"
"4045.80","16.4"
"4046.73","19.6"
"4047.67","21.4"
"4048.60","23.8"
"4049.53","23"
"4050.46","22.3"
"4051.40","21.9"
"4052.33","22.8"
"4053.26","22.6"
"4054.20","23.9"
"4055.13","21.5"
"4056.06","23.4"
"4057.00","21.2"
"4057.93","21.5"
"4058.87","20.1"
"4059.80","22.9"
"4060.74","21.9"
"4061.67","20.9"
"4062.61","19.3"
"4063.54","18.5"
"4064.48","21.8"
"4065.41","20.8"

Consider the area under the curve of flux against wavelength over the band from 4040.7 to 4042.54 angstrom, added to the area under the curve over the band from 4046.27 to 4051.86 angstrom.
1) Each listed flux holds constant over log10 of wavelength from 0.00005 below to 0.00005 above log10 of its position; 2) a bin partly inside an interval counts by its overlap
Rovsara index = 164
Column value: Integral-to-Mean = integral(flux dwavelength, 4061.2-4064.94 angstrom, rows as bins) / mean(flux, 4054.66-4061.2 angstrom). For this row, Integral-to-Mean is 3.5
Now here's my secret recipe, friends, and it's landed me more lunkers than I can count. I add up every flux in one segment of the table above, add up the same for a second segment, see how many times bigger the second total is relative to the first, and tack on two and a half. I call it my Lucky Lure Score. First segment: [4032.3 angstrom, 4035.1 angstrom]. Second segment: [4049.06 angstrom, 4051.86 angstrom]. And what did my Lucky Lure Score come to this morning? 3.63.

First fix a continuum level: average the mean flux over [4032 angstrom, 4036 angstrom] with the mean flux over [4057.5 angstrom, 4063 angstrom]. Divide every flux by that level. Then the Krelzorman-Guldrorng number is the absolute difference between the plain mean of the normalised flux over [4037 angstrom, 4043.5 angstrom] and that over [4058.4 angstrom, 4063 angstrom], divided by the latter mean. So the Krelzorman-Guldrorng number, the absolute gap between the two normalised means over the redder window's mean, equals 0.049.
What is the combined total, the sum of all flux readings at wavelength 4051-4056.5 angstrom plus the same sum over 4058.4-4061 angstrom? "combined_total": 201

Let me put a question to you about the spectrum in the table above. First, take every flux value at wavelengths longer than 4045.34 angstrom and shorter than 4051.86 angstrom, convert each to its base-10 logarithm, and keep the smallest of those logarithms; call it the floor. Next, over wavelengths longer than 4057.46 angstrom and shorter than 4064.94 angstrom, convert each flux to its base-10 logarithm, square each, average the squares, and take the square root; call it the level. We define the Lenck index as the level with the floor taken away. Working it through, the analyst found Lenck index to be 0.10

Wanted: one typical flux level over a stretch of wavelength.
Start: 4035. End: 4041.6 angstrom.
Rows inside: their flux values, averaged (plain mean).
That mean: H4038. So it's 21.5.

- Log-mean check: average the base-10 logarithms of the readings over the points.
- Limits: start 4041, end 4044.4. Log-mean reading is 1.35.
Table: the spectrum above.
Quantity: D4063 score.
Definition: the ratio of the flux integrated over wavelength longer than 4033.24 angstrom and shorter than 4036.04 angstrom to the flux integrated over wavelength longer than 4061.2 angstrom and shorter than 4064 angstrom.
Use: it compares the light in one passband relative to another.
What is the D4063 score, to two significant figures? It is 0.99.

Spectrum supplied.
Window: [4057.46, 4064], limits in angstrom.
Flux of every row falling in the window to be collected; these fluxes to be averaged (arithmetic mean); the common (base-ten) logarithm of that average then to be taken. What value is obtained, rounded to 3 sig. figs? 1.32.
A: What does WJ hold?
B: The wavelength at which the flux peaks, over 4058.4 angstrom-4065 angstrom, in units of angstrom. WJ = 4059.80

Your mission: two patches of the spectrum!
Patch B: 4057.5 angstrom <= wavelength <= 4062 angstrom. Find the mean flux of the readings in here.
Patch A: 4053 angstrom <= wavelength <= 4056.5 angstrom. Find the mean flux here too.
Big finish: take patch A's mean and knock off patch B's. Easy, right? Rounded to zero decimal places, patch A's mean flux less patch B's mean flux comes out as 1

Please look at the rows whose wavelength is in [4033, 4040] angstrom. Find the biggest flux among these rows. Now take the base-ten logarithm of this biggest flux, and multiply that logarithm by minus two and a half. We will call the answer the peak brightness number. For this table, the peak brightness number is -3.36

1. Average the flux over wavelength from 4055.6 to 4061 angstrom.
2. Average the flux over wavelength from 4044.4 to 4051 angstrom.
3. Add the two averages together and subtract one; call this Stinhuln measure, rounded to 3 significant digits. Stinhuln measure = 41.4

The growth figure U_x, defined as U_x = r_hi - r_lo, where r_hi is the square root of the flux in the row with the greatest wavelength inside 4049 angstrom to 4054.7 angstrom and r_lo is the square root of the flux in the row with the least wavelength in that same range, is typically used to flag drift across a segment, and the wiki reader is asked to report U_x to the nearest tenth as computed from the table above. 0.1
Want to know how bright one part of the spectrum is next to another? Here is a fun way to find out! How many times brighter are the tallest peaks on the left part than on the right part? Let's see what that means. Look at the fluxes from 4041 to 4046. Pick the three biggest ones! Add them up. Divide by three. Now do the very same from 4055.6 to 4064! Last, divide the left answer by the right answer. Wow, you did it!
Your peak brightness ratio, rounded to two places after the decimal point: 1.00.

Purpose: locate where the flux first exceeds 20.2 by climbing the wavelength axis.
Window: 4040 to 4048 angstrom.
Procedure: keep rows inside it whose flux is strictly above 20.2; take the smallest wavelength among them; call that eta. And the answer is 4040.22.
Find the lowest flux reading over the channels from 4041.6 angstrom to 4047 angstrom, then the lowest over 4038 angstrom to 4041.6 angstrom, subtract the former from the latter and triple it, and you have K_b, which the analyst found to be 10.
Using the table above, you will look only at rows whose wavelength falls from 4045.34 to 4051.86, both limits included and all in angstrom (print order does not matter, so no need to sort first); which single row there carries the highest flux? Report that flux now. 23.8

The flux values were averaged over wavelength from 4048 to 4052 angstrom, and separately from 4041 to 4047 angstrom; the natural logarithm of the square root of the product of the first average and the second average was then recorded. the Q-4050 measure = 3.07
